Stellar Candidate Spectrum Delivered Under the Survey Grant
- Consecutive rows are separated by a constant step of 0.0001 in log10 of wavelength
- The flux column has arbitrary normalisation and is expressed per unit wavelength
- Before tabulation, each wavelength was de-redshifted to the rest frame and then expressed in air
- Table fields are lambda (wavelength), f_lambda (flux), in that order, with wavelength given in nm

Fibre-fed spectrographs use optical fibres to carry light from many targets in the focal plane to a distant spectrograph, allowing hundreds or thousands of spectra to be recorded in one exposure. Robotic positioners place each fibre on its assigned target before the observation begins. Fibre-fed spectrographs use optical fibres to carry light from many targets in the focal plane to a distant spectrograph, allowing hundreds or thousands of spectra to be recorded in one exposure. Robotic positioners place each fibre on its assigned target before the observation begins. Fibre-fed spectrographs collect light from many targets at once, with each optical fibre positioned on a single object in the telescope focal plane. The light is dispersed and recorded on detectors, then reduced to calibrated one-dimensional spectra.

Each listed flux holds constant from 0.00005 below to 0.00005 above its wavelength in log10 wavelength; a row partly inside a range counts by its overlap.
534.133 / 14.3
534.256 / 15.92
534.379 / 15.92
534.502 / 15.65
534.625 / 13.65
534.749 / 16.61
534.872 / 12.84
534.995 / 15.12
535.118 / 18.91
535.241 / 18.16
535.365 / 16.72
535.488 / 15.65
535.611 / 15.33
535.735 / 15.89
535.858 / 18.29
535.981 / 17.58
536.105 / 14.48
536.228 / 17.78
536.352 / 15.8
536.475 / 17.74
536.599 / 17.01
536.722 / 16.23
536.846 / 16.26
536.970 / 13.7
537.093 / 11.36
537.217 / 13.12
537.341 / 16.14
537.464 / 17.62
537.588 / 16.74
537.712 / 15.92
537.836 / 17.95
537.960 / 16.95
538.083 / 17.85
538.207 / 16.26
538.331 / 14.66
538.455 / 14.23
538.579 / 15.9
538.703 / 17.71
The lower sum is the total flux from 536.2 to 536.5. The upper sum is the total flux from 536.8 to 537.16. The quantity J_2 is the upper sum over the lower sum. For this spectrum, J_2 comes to 0.81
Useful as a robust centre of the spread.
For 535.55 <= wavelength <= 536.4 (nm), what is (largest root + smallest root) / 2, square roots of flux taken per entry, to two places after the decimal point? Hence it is 4.04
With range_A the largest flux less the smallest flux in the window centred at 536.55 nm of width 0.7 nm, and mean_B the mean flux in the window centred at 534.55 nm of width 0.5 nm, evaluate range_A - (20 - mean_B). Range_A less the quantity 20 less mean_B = -2.6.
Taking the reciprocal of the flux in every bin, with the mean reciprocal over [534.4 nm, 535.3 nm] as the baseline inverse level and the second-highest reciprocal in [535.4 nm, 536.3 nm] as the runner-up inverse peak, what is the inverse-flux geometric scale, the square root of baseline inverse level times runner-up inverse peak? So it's 0.065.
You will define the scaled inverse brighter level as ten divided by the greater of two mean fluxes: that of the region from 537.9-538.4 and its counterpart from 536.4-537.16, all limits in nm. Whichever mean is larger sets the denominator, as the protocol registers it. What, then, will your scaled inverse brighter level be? 0.609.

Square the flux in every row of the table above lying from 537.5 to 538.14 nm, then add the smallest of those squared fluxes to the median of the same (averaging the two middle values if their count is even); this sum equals 541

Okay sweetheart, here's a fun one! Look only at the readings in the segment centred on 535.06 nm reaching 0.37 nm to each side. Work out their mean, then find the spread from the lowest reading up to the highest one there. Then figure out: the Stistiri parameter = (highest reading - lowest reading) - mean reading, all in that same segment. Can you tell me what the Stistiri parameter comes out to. -10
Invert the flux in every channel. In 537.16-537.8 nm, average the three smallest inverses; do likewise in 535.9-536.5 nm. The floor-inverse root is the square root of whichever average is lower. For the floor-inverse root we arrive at 0.2377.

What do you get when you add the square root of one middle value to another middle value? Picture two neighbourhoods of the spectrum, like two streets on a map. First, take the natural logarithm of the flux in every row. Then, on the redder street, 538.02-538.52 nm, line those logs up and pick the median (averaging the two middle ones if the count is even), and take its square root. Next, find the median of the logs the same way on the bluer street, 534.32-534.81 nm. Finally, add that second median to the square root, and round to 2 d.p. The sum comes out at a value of 4.41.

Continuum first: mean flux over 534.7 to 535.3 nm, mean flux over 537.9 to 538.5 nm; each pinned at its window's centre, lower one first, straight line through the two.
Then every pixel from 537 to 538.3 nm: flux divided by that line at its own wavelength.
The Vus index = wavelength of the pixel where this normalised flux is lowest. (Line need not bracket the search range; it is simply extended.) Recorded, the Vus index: 537.093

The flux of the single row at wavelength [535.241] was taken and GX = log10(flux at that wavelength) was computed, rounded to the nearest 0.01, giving 1.26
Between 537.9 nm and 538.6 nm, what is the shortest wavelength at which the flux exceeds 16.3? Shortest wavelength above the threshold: 537.960 nm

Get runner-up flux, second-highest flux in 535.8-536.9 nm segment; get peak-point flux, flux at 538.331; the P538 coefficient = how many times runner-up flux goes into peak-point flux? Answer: 0.82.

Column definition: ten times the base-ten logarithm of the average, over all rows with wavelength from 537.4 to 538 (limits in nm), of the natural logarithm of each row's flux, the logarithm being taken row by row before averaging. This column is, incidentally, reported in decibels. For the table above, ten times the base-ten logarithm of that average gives 4.52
